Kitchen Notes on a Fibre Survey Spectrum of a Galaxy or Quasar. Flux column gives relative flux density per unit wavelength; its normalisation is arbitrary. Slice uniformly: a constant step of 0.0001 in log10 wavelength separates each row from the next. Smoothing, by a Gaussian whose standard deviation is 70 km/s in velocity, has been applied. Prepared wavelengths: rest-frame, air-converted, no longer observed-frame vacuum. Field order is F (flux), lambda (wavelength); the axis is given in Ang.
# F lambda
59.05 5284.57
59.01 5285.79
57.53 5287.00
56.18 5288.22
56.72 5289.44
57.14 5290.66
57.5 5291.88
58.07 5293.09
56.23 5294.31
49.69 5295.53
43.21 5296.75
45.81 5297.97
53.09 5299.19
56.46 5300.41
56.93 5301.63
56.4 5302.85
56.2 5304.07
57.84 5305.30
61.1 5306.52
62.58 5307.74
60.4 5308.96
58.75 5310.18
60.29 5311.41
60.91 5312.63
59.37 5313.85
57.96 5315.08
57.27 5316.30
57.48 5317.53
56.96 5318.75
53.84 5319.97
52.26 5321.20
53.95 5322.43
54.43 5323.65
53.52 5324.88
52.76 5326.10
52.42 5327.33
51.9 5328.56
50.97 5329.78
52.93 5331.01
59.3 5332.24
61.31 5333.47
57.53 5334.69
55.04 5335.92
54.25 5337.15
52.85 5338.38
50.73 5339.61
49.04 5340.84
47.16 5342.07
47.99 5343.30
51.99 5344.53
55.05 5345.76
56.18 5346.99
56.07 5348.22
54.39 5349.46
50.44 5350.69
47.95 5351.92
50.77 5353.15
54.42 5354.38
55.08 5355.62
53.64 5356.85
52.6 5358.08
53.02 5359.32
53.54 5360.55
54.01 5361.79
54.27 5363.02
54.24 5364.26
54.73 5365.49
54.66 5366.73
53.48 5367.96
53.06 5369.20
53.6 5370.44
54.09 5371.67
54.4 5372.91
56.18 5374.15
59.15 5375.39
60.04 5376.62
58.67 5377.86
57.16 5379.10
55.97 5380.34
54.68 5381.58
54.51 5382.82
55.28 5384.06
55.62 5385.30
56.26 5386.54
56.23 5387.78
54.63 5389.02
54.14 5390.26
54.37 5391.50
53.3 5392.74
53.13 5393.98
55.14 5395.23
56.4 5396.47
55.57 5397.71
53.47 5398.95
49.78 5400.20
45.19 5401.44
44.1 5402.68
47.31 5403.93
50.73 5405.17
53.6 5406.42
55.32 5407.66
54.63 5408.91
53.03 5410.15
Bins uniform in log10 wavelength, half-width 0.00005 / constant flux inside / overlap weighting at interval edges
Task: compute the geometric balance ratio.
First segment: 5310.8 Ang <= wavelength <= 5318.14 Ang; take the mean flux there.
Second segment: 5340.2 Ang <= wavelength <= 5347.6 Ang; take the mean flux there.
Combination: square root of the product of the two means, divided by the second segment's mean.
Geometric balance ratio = 1.072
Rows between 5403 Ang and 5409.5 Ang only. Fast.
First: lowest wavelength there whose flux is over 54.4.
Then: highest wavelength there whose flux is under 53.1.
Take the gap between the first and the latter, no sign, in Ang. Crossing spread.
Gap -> 2.5 Ang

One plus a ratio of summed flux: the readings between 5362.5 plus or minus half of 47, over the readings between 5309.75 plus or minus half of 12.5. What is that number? 4.44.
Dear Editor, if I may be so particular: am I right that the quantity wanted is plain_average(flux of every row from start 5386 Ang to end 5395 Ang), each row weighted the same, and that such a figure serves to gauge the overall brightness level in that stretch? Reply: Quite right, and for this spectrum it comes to 54.6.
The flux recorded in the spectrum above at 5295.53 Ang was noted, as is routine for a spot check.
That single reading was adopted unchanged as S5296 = 49.69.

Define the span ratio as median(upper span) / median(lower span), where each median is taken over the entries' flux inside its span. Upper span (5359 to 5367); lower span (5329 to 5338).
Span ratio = 0.99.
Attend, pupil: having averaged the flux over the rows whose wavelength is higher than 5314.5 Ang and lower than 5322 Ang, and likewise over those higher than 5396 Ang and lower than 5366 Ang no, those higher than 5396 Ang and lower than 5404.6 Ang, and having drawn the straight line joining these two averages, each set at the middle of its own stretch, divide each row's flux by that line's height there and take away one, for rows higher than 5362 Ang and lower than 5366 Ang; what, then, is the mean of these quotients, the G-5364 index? 0.031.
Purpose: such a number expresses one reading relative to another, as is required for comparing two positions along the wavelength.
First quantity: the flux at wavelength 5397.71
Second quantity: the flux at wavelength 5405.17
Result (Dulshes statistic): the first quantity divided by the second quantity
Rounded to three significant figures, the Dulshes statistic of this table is 1.10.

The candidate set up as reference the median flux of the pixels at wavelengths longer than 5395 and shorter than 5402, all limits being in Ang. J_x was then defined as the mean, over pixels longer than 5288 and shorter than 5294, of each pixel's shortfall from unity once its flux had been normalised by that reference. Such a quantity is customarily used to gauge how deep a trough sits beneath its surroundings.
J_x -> -0.052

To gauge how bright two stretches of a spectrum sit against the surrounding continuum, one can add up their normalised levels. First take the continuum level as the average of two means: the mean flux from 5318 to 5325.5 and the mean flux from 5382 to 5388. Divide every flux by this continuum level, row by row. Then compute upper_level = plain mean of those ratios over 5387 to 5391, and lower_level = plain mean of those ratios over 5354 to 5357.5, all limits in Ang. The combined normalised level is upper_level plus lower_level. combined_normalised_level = 1.99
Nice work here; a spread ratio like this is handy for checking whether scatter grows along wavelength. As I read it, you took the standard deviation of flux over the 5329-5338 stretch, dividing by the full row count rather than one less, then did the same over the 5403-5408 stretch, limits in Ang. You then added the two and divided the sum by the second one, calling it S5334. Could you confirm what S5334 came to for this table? 2.1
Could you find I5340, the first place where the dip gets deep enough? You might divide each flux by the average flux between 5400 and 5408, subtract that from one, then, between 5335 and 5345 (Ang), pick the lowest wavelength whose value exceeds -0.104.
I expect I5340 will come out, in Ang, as 5337.15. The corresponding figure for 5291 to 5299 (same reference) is 5295.53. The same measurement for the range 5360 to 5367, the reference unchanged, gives 5360.55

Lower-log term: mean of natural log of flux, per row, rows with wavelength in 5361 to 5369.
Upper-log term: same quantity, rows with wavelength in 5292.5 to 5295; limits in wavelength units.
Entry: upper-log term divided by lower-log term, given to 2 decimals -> 1.01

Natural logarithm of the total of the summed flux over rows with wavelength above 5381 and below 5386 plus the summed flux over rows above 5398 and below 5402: 5.91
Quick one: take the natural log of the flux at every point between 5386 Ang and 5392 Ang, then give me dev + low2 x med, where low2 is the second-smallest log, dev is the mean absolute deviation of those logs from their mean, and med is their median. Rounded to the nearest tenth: 16.0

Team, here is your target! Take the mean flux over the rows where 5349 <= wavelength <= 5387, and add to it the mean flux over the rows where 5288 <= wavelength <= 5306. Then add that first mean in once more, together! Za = 164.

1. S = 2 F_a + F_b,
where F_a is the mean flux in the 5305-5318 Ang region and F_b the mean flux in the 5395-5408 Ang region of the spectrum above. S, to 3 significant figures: 170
